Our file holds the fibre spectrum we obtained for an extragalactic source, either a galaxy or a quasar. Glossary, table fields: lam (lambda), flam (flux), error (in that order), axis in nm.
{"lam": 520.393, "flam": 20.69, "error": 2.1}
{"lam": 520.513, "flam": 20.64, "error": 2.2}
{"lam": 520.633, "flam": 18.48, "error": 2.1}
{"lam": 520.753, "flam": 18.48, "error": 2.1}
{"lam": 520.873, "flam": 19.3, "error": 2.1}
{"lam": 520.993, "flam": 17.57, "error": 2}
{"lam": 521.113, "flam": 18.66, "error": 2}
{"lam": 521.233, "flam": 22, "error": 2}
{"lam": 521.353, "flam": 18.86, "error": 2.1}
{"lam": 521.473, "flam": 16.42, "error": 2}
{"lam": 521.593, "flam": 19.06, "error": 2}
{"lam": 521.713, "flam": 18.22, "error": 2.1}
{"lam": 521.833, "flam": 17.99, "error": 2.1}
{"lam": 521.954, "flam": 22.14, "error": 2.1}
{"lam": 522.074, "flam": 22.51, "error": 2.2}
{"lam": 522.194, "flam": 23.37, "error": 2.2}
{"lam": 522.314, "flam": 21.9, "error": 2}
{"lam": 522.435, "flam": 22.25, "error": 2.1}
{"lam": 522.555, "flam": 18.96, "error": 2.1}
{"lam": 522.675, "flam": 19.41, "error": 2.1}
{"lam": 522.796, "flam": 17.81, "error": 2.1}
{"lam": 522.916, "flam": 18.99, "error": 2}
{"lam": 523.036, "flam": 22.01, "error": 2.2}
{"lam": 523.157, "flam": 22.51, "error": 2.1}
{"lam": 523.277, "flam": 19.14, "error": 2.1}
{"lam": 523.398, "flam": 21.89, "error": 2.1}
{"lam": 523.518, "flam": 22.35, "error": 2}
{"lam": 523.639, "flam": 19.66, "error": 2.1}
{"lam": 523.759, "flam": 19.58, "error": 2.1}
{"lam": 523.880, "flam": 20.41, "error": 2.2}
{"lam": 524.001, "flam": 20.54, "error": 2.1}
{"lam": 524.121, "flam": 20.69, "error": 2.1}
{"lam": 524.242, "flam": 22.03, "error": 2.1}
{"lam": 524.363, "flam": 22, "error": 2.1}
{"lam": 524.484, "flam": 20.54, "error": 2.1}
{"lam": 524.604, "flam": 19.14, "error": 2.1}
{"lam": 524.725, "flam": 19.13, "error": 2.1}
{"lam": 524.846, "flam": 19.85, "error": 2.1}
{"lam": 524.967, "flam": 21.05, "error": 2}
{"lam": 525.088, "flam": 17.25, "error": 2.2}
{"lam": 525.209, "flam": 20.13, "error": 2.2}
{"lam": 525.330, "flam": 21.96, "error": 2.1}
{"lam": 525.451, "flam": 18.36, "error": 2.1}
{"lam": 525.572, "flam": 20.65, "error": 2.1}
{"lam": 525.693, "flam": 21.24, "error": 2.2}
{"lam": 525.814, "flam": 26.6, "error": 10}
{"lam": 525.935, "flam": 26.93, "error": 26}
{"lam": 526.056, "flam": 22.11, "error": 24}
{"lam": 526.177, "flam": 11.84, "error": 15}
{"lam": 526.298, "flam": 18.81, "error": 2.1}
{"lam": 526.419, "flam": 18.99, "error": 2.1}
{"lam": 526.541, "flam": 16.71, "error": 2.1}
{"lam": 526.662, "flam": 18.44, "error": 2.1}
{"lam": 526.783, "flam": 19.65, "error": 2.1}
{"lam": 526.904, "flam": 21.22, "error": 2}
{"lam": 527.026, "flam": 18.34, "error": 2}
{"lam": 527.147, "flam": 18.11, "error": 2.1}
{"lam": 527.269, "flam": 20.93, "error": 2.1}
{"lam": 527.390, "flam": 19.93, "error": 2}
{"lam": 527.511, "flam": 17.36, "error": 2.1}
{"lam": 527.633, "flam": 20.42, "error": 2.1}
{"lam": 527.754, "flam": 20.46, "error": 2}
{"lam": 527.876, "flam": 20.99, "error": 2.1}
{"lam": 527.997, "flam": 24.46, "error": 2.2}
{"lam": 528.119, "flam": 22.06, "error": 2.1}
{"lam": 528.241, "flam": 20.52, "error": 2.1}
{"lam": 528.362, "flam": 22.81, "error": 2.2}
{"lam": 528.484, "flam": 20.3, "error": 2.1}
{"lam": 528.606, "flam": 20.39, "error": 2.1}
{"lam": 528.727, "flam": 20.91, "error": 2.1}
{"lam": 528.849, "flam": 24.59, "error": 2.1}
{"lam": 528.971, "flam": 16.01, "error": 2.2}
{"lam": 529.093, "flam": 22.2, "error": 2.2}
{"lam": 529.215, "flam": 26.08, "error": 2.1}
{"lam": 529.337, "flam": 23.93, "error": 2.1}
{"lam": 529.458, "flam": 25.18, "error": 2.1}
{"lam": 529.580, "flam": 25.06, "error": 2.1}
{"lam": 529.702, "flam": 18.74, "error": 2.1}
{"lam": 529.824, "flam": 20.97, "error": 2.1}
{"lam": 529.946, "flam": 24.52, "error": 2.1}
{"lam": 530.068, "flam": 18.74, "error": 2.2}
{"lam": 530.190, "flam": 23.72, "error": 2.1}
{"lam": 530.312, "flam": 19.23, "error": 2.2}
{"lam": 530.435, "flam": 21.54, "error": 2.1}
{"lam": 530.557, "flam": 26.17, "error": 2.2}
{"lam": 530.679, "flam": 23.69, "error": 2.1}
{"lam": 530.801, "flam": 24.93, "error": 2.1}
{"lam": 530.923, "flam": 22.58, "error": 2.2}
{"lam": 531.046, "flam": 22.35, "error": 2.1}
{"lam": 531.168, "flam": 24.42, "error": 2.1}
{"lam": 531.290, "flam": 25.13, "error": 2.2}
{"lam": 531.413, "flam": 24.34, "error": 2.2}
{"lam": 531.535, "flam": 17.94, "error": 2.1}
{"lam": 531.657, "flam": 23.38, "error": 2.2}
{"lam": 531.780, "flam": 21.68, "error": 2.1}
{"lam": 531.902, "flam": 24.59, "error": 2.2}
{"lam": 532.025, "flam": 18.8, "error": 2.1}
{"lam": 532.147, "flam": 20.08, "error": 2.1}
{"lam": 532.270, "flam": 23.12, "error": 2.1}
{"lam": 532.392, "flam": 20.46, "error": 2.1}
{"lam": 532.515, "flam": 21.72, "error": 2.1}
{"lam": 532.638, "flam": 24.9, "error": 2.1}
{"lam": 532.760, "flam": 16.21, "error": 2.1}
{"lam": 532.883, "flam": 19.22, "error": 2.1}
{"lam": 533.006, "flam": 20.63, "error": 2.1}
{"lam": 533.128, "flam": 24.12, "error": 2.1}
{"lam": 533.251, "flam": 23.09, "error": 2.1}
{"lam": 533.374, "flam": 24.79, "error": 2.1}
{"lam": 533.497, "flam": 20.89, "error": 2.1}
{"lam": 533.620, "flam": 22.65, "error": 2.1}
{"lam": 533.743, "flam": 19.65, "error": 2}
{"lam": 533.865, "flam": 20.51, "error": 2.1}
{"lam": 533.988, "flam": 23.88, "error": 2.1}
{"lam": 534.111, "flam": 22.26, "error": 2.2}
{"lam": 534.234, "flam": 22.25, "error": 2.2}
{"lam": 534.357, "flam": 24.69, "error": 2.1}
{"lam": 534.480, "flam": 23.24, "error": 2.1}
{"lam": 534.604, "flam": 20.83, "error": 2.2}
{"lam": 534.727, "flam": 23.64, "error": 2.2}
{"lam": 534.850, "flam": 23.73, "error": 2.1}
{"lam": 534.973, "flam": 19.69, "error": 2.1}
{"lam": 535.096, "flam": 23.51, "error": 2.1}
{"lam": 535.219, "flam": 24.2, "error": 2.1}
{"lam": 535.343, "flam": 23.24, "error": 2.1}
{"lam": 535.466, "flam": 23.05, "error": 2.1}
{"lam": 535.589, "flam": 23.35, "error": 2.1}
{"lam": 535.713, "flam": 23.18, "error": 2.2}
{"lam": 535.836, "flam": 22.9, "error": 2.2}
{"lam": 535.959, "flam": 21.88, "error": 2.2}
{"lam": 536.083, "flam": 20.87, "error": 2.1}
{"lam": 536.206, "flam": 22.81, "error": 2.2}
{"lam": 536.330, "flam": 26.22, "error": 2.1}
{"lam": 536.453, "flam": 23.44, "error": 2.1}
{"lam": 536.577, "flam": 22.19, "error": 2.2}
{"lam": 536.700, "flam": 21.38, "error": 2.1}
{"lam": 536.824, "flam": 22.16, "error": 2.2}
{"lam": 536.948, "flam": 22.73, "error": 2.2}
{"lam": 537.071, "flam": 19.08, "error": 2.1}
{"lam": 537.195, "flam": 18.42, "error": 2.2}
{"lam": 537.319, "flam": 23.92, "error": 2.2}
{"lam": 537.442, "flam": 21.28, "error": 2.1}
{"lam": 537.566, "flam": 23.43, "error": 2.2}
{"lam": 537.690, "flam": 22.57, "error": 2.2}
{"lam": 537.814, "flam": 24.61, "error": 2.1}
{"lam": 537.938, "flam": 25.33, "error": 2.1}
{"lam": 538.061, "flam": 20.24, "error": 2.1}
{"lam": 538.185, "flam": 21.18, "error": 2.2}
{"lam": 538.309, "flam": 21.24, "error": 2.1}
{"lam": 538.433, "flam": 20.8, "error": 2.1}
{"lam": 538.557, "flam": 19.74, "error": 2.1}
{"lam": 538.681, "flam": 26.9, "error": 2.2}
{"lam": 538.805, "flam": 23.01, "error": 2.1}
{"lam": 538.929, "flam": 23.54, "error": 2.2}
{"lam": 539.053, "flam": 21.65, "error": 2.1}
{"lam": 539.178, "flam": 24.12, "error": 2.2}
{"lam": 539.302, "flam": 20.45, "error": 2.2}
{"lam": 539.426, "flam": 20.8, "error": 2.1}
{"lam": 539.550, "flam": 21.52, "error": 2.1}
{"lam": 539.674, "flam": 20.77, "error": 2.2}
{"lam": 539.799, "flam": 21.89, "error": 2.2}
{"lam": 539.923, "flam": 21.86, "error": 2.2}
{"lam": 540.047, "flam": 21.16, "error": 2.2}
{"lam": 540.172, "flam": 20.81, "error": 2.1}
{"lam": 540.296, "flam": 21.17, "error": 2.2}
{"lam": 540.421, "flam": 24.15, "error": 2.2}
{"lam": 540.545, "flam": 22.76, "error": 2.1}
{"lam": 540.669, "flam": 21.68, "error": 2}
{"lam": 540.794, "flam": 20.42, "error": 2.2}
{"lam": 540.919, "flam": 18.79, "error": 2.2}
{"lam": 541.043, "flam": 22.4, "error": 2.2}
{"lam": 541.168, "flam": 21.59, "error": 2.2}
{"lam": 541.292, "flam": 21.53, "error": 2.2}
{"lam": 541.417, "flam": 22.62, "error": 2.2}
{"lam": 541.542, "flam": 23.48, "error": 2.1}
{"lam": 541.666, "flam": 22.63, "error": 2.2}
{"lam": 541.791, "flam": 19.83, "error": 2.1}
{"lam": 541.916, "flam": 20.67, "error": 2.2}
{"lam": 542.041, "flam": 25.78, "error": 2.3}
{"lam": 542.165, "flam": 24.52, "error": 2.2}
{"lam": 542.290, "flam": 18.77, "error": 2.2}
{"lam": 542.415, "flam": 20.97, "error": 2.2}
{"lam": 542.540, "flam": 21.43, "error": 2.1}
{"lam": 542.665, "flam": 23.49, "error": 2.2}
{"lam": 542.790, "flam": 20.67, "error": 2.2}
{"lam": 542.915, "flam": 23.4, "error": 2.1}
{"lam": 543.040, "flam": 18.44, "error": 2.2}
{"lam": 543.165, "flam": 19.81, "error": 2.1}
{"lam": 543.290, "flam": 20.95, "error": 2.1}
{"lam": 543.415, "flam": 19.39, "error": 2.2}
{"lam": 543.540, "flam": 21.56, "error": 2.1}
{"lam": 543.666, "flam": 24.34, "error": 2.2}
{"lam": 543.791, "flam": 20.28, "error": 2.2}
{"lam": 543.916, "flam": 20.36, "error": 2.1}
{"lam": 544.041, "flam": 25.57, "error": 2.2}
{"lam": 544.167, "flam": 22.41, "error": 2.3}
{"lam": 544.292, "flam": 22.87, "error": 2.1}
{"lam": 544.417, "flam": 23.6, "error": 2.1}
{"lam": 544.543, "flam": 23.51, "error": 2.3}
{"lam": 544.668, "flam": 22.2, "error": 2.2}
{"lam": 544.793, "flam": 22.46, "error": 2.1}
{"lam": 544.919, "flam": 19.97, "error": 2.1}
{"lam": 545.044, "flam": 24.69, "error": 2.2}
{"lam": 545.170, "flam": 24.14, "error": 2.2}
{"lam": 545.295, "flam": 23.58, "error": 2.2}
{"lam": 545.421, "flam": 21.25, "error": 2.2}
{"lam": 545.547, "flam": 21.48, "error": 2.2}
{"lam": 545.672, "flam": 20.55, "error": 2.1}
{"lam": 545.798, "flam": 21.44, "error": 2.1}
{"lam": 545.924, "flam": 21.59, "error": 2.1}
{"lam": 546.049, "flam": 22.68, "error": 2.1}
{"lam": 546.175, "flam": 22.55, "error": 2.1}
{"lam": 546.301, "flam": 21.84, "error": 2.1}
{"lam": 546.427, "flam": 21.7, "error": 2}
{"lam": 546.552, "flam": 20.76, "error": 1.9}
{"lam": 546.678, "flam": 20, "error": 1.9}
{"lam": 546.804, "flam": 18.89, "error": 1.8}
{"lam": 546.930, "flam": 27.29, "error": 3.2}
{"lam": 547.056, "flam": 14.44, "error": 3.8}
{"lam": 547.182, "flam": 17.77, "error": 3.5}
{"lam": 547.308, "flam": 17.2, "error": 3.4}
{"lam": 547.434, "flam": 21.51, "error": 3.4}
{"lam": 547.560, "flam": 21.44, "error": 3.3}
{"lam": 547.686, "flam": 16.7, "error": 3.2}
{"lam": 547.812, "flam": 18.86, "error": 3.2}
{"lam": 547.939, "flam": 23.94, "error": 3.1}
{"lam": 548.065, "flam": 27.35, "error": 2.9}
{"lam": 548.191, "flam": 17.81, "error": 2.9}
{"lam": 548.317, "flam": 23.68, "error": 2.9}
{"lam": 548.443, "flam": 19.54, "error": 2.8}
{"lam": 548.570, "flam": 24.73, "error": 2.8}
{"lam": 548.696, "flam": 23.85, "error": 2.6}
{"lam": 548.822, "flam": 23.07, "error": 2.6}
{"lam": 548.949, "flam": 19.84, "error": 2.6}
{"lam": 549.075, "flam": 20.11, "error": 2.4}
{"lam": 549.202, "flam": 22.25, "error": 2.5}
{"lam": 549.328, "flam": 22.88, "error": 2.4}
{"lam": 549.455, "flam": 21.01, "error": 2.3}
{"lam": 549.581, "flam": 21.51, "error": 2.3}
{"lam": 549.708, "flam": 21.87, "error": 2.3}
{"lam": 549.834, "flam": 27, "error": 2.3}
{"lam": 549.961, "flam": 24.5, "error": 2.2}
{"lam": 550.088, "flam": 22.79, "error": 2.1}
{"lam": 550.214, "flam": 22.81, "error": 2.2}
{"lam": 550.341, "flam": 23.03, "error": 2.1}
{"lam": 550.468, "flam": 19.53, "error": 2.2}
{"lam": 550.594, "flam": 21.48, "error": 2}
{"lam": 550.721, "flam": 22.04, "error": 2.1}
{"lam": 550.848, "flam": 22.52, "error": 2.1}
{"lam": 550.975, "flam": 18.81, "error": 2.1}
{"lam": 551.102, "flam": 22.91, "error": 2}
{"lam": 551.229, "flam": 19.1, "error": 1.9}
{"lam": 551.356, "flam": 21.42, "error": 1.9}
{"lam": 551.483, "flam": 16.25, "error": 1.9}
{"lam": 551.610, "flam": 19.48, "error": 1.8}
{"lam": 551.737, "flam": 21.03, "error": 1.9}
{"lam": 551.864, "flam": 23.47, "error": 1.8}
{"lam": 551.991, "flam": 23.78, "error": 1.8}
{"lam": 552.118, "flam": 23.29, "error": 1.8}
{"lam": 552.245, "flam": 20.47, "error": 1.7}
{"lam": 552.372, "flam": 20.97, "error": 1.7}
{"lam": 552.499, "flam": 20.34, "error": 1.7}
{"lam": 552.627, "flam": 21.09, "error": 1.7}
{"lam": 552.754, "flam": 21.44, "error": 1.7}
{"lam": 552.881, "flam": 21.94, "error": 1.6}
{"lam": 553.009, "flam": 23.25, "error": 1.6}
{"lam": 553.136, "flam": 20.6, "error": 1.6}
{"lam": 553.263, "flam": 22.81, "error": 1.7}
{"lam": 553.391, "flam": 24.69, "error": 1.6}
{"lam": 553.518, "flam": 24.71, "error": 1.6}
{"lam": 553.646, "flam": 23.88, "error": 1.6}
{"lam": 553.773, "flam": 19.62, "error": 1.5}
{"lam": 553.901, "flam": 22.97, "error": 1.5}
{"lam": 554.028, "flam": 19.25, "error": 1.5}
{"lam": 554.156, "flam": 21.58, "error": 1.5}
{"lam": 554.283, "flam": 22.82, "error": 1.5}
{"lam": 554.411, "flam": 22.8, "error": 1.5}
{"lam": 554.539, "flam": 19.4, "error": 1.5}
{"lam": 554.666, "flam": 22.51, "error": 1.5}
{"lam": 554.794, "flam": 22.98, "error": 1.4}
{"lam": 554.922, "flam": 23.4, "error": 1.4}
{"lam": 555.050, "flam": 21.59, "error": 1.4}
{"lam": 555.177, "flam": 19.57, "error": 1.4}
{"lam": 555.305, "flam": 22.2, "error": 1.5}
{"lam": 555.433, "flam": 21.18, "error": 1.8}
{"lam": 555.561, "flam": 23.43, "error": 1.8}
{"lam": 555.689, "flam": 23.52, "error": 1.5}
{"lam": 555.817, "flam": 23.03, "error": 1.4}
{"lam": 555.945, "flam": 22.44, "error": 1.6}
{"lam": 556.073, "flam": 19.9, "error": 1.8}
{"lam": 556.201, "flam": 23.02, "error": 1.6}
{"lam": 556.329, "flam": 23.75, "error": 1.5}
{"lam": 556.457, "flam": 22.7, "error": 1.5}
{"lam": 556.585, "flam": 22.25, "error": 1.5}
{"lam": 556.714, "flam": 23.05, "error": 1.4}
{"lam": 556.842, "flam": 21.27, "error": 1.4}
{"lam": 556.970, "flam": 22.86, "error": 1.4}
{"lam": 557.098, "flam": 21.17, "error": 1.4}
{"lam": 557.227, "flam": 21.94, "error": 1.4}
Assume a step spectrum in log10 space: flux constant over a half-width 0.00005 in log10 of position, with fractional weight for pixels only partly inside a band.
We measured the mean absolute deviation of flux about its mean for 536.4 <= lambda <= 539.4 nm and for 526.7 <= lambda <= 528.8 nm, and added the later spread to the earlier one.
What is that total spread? 2.7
